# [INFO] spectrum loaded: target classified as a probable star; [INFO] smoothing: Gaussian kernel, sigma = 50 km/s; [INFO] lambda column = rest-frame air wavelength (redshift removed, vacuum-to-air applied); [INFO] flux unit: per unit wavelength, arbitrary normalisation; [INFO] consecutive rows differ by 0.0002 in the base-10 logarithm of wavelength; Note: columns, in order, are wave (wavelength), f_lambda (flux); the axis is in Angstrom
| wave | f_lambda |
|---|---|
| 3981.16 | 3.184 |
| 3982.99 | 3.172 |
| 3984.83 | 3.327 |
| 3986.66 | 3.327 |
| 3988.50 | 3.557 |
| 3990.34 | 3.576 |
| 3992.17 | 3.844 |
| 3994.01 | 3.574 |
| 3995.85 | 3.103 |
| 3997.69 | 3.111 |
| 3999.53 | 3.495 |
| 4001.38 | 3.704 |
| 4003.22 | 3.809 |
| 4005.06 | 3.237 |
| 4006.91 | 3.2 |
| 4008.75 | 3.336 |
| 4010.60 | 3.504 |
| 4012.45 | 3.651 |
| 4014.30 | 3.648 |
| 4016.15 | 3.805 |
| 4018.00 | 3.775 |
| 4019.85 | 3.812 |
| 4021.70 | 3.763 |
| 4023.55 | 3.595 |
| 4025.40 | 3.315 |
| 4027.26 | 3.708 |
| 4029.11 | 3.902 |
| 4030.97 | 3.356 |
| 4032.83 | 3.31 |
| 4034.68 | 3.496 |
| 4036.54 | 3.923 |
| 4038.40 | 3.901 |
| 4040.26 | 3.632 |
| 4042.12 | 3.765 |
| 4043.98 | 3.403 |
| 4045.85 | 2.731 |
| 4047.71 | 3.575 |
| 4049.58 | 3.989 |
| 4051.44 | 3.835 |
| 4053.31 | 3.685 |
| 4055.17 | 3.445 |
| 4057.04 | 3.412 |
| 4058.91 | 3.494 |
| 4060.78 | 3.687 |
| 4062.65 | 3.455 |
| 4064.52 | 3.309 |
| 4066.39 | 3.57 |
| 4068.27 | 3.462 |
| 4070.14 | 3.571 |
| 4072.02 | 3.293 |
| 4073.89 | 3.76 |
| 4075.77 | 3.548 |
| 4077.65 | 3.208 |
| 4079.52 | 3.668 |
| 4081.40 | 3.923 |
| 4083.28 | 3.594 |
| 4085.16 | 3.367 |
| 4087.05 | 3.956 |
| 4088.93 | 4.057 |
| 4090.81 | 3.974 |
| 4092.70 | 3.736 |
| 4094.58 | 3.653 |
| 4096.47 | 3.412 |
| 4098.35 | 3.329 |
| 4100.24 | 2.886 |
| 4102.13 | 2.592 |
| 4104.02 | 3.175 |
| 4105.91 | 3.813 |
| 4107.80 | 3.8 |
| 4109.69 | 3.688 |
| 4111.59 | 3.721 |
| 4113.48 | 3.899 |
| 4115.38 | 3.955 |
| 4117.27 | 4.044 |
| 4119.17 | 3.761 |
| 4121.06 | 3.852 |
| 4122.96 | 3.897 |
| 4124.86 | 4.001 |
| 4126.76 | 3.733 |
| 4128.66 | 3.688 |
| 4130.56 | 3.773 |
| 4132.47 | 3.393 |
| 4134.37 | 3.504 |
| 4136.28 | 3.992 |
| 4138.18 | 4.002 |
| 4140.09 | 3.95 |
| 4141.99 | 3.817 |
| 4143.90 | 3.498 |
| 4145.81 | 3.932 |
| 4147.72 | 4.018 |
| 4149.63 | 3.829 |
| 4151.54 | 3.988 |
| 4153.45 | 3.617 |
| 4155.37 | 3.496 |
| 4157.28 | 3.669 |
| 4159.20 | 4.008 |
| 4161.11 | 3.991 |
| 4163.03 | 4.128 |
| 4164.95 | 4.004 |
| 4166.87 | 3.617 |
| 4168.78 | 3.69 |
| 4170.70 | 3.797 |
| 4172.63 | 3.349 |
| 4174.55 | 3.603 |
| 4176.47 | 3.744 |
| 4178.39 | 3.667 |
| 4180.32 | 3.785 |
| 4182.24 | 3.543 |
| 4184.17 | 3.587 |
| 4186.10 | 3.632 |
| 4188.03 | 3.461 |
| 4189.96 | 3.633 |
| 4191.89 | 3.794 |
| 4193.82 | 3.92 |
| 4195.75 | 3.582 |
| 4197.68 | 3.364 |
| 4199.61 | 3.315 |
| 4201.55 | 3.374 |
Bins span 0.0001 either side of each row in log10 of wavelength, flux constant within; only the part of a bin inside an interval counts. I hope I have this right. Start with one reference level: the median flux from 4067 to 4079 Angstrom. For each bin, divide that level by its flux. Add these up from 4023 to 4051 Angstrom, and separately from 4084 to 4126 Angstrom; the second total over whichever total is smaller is 1.44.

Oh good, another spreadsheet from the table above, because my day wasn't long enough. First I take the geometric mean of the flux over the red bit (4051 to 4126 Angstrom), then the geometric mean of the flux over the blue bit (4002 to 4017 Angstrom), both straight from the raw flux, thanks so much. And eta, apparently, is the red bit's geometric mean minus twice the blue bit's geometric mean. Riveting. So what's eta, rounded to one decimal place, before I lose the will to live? -3.4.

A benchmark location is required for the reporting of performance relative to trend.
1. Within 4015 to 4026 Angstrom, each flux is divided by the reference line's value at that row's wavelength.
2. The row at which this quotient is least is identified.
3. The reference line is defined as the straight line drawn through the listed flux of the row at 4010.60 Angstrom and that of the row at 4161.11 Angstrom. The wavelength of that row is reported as 4025.40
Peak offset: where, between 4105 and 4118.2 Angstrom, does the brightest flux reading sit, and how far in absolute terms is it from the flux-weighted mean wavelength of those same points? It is 5.6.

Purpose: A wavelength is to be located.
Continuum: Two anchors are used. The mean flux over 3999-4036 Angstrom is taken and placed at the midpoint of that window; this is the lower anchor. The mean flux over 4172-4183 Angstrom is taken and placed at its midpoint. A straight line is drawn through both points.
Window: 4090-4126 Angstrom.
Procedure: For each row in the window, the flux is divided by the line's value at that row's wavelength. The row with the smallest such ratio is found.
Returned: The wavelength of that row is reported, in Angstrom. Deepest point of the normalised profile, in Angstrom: 4102.13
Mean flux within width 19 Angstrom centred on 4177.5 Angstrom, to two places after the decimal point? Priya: 3.64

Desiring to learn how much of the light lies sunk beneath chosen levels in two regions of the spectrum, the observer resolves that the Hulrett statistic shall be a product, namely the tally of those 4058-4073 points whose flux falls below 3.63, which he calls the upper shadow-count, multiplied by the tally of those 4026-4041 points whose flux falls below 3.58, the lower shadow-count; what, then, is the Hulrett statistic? 21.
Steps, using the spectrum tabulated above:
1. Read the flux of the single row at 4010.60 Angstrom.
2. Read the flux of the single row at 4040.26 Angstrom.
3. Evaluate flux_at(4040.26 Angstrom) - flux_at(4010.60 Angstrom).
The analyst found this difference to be 0.13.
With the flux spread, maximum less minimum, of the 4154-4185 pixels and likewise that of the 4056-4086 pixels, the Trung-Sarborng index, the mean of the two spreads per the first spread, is 1.0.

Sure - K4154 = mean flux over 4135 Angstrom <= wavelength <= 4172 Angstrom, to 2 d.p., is 3.84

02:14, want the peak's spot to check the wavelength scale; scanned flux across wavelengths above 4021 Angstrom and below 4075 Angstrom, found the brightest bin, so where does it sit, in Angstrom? 4049.58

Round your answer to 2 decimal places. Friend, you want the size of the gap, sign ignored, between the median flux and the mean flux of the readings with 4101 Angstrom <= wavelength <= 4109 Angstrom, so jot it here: 0.14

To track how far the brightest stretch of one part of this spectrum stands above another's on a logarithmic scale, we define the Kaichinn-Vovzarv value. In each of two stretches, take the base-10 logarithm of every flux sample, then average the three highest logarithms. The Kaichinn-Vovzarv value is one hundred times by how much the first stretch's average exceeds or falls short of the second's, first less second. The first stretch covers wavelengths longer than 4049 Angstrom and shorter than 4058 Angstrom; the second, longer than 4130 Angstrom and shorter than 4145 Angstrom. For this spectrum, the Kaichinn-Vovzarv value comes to -1.6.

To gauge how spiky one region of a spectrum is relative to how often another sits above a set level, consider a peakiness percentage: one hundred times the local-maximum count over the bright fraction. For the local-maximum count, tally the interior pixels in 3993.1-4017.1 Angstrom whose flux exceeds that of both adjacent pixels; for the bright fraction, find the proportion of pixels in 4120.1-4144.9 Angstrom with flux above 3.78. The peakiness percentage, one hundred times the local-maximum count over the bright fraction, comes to 371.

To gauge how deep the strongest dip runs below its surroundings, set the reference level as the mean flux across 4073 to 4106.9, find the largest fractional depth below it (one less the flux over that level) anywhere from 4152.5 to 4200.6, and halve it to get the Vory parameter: 0.031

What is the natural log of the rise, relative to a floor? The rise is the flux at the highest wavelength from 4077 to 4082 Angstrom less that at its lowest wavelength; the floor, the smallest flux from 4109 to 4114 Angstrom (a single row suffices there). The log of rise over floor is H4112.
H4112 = -1.6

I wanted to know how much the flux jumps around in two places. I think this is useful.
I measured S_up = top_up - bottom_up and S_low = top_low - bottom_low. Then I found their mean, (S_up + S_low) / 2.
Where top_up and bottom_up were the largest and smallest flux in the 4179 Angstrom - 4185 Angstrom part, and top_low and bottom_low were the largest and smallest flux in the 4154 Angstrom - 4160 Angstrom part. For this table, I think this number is 0.38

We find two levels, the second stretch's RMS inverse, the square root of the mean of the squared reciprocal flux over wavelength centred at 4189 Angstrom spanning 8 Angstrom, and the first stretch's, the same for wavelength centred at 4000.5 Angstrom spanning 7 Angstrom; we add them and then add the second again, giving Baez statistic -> 0.84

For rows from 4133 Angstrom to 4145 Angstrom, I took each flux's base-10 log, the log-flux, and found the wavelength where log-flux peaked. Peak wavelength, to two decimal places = 4138.18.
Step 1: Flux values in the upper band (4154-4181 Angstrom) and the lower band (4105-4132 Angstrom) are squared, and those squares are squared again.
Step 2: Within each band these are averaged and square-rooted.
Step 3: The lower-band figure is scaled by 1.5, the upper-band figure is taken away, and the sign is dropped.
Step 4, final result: 7.8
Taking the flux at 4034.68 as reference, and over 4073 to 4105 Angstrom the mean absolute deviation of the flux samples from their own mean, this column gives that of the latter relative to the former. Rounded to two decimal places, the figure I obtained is 0.09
